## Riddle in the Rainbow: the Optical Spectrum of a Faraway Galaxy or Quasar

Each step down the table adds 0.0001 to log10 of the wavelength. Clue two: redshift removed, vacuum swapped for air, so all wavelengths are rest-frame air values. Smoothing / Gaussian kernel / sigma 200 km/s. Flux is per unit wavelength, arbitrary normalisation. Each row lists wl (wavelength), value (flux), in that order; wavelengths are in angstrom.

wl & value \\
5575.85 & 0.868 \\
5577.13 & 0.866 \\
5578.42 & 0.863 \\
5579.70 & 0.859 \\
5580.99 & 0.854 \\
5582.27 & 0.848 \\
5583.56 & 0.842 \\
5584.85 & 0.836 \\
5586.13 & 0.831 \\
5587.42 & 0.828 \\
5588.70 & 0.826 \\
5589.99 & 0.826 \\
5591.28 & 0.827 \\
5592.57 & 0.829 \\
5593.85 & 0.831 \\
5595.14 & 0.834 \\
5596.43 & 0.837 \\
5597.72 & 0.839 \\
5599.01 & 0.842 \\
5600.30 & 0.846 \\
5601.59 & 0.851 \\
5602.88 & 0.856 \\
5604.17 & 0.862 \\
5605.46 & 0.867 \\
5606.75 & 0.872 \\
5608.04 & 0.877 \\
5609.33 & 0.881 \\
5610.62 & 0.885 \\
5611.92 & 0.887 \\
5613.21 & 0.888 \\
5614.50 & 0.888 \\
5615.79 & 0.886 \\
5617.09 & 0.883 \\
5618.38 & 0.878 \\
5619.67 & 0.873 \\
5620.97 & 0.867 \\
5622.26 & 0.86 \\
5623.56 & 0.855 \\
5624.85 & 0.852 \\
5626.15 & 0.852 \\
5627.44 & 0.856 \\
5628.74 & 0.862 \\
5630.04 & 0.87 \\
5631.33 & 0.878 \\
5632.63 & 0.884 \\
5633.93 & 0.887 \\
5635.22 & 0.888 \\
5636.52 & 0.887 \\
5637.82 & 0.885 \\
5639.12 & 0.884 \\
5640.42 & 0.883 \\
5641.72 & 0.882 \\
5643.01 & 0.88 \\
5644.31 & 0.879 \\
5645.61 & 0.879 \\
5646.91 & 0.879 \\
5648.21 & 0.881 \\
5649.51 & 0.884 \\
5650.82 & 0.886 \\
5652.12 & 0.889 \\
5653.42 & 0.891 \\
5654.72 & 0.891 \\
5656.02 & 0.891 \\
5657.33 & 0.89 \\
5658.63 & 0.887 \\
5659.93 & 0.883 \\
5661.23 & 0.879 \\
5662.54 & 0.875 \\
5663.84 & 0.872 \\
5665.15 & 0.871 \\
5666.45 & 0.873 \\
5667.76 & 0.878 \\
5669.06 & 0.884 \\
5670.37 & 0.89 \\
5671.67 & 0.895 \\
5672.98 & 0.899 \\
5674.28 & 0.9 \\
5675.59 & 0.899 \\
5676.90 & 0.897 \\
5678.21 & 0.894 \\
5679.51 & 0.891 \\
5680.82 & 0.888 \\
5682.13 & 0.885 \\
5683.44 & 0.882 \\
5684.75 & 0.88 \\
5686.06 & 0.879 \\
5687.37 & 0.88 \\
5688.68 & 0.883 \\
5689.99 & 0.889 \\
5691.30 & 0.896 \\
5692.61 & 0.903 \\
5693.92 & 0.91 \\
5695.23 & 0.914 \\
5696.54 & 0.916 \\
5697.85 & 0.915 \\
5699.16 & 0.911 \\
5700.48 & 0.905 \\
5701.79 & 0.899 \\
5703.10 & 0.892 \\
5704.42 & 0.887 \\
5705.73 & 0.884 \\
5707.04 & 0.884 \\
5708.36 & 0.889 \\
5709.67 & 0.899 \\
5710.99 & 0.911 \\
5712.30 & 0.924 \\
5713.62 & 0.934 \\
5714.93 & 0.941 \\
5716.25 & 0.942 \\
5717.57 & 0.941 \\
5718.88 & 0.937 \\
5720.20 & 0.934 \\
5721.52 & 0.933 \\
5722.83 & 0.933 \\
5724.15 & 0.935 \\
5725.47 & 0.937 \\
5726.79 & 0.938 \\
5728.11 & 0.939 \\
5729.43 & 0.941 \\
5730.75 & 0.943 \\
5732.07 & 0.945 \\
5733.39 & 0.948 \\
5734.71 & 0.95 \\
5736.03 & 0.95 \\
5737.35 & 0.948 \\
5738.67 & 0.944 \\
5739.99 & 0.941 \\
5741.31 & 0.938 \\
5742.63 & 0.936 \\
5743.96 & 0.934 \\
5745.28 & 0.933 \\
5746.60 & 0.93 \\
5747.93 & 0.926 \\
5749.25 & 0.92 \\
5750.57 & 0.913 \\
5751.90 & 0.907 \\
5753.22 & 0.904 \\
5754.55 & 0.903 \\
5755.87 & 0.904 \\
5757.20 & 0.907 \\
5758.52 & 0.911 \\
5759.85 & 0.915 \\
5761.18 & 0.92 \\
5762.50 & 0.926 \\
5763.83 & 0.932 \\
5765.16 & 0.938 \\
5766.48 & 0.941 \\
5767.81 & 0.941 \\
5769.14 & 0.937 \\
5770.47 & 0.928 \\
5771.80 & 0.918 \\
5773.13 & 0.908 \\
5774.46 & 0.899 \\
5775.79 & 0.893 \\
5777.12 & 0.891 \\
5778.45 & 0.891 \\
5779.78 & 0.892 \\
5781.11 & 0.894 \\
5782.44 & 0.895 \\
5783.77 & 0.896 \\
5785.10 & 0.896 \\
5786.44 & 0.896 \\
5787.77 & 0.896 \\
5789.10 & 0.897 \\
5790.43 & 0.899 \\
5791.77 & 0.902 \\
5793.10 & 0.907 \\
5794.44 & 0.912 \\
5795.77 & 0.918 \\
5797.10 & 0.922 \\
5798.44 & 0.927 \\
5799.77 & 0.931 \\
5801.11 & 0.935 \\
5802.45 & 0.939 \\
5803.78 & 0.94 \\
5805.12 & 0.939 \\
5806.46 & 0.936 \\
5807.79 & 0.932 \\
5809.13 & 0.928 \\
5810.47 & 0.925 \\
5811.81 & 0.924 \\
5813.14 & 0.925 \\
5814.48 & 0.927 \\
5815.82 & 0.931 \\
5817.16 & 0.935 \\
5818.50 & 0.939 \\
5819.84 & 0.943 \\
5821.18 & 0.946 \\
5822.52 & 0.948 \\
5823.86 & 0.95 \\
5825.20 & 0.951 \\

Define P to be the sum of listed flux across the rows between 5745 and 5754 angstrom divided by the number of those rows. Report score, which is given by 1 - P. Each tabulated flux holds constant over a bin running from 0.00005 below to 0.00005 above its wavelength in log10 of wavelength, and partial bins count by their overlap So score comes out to 0.08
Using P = 0.92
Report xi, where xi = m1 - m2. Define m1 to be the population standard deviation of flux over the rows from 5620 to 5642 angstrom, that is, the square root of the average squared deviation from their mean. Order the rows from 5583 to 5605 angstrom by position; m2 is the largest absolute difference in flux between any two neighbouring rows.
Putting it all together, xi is 0.007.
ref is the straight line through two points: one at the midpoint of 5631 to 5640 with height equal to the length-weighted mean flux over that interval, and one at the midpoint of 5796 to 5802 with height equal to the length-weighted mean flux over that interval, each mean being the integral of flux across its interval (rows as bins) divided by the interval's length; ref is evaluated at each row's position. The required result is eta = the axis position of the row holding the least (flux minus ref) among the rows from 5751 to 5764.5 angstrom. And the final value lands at 5754.55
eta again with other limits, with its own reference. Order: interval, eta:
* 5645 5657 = 5646.91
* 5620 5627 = 5626.15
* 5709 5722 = 5709.67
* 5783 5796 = 5787.77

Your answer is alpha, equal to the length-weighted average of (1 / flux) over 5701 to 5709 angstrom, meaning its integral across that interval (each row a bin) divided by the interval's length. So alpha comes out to 1.12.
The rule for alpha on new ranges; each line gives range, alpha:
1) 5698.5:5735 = 1.08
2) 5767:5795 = 1.11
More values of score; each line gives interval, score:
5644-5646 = 0.12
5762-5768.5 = 0.06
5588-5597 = 0.17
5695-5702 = 0.09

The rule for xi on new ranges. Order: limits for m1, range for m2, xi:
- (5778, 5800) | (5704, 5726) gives 0.000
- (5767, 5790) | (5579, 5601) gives 0.010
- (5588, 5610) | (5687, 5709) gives 0.011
